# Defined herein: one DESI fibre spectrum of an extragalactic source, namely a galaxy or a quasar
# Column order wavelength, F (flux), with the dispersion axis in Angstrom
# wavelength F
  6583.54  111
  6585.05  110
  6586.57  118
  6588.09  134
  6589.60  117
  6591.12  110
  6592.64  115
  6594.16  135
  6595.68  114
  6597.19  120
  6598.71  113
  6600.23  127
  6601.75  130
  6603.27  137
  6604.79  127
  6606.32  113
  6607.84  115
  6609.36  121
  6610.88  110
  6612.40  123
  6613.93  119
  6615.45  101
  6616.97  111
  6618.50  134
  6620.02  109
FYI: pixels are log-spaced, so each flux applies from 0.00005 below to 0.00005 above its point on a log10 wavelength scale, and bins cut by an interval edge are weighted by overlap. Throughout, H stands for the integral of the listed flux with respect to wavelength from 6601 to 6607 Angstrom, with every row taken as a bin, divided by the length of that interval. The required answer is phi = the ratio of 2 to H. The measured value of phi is 0.0158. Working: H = 127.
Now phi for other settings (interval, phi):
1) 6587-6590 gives 0.0159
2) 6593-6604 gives 0.0160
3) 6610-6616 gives 0.0176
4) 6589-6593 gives 0.0176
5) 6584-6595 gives 0.0167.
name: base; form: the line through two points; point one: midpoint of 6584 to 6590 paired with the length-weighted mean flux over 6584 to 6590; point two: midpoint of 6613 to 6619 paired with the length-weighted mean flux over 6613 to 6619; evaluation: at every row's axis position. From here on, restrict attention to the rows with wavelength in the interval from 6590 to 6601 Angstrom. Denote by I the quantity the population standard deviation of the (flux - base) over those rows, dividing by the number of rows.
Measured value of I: 8.4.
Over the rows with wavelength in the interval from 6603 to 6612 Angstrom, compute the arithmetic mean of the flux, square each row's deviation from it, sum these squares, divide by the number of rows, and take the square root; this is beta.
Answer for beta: 9.2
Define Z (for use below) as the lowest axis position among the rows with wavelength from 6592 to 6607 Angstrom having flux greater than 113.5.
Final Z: 6592.64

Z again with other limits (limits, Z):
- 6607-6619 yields 6607.84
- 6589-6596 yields 6589.60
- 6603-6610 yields 6603.27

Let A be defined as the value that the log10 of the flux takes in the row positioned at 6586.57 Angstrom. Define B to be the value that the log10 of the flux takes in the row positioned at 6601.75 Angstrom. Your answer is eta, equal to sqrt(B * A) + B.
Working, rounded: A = 2.07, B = 2.11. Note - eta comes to 4.21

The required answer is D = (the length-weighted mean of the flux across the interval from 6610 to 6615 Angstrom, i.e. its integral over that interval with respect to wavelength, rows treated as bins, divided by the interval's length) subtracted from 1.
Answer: -115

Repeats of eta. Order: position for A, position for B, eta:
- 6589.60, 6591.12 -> 4.10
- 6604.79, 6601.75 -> 4.22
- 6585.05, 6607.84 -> 4.11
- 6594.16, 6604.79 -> 4.22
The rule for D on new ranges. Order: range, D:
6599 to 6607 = -125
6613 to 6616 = -110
